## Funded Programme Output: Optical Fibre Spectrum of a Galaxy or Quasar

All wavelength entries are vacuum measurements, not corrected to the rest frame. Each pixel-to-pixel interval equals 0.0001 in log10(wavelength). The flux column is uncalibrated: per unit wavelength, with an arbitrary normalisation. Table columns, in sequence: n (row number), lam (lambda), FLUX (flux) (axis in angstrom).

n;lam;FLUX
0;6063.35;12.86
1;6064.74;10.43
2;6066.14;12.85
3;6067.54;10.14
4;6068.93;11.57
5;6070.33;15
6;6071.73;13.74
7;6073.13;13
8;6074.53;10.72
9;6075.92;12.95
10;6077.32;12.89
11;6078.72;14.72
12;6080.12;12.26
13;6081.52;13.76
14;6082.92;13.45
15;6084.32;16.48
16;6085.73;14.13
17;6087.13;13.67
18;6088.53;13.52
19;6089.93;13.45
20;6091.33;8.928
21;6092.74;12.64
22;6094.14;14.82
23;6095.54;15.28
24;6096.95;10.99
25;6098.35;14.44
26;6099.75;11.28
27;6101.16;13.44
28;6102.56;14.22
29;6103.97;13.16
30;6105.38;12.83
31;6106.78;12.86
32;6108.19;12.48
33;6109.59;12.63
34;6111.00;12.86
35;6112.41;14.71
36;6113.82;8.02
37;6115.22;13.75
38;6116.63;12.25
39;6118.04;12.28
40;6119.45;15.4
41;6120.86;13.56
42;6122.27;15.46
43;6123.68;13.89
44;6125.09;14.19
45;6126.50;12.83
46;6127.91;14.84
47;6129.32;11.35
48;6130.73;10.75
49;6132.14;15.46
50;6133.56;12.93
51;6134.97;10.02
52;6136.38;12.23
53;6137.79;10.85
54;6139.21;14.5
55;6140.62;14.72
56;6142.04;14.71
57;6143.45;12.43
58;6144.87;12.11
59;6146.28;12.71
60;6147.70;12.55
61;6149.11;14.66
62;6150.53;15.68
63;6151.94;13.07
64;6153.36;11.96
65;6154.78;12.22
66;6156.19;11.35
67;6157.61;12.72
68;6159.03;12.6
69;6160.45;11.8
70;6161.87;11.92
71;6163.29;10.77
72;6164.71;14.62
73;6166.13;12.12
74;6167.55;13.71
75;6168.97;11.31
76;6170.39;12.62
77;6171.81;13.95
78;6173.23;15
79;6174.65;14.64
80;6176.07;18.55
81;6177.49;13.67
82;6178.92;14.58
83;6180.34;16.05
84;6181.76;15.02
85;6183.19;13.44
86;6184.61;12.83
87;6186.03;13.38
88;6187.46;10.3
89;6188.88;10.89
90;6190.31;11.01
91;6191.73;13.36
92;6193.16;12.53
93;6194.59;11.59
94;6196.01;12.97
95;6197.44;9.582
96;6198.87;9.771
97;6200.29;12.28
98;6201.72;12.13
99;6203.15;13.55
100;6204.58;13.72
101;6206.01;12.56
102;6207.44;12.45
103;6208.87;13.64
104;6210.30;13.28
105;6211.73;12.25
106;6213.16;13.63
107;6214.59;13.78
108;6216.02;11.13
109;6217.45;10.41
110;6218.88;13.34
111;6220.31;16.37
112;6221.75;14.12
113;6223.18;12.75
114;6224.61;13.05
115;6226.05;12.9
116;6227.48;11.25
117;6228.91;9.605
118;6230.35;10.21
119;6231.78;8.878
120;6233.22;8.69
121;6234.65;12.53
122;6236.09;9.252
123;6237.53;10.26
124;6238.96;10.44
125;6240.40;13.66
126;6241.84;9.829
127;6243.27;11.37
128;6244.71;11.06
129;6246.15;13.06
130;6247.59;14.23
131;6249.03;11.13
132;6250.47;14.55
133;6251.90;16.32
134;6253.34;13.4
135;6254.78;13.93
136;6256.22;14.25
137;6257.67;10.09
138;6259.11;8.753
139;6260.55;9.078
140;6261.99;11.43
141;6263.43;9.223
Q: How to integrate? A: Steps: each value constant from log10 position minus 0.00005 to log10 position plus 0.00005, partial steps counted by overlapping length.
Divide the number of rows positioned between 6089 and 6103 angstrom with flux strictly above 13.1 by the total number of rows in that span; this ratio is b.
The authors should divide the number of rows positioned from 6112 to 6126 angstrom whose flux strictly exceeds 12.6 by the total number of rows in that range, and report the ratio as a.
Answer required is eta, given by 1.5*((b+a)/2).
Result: 1.0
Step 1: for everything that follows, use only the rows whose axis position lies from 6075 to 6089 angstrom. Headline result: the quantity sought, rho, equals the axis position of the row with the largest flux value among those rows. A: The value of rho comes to 6084.32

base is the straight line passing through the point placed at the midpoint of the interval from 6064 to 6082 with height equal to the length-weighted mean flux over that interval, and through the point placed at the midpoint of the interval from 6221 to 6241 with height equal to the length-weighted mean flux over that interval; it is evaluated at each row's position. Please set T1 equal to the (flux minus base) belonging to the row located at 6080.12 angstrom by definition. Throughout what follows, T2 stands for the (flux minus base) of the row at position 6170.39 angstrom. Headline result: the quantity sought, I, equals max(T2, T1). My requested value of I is 0.9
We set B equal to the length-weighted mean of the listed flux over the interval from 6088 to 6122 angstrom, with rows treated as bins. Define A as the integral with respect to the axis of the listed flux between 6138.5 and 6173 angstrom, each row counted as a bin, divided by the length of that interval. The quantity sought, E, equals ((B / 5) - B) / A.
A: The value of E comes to -0.80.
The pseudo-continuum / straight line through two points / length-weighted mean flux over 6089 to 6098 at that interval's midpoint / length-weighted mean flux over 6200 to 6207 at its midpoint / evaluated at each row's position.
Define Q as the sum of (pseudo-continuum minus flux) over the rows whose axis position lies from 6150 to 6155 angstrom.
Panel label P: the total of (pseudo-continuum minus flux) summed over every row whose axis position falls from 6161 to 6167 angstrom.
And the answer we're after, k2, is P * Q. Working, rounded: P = 2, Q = -1.7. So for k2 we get -3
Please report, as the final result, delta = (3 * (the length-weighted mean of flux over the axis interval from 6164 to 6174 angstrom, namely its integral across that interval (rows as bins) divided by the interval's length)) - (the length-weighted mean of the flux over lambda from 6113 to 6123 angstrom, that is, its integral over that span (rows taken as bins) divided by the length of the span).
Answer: 27.1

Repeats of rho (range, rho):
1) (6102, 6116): 6112.41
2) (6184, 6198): 6186.03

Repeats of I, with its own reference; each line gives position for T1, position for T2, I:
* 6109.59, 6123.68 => 1.7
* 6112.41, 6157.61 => 2.4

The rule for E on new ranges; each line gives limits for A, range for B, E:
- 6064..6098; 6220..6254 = -0.74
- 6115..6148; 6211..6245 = -0.71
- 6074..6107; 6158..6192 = -0.80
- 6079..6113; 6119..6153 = -0.80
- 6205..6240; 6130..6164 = -0.85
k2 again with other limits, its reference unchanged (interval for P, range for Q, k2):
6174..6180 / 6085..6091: 37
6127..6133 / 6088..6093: -3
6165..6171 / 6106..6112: 0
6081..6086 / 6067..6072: -4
